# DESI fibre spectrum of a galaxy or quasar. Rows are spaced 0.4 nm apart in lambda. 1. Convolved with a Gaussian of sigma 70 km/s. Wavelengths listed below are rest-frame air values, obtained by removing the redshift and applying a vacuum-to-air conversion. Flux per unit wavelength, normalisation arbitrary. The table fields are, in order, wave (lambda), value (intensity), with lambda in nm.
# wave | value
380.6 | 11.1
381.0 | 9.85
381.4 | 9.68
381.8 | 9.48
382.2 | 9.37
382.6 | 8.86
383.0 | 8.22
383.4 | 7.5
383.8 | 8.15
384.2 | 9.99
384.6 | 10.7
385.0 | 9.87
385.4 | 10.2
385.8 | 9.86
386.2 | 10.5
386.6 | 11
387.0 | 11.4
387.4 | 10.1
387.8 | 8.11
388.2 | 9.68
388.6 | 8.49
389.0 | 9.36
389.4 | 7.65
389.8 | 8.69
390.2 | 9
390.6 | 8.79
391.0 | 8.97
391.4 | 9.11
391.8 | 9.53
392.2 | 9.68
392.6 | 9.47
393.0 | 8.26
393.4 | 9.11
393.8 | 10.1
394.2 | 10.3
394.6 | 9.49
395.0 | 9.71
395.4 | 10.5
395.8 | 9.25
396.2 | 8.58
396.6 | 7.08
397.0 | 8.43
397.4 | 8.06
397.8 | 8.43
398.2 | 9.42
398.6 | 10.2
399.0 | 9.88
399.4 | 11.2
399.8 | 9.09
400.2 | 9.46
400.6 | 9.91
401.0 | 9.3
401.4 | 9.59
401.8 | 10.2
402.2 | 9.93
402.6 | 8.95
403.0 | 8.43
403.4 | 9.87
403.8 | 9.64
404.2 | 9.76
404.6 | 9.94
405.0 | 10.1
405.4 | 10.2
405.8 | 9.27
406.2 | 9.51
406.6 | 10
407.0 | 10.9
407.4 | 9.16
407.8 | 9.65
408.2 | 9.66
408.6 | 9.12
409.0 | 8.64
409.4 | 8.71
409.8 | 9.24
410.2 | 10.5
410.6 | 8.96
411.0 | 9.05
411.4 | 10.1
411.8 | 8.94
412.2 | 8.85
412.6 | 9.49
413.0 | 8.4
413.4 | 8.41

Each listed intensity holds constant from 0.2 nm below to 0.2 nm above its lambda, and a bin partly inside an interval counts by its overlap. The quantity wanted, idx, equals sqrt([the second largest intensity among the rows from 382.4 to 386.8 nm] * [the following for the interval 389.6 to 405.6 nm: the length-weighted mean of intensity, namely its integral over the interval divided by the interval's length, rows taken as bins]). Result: 10.0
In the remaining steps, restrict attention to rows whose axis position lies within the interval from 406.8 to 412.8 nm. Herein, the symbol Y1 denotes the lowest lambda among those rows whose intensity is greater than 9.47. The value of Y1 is 407.0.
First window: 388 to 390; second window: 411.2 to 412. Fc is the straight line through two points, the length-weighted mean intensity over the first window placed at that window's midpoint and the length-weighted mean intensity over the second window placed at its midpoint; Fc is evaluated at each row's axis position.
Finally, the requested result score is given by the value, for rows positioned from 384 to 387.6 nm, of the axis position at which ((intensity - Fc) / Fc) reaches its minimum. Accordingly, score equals 385.8 nm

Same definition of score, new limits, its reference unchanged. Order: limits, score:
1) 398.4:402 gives 399.8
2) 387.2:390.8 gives 389.4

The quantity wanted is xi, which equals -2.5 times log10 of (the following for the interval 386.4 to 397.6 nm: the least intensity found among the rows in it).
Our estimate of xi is -2.13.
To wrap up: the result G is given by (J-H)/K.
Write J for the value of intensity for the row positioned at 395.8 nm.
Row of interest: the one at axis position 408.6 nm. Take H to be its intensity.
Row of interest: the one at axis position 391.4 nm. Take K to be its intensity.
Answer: 0.01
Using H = 9.12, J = 9.25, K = 9.11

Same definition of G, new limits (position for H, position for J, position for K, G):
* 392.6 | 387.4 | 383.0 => 0.08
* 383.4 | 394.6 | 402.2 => 0.20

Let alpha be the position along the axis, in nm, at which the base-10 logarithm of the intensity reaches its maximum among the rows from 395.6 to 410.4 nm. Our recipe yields 399.4 nm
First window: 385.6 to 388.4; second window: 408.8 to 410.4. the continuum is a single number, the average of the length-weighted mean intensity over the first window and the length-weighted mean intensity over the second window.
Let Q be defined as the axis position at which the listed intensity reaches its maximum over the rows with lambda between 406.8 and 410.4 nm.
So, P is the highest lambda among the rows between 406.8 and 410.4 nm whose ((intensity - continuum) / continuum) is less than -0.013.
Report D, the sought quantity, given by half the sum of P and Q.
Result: 408.40 nm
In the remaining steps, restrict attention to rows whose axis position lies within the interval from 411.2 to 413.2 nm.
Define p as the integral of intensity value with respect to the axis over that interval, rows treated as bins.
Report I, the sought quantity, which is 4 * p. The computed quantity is 73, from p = 18.3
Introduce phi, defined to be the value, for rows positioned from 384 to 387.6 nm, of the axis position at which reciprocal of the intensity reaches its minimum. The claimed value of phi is 387.0 nm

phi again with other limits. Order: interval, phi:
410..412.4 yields 410.2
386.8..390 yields 387.0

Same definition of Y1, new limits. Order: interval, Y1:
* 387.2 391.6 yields 387.4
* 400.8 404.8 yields 401.4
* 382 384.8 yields 384.2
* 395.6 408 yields 398.6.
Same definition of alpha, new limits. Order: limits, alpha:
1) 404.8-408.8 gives 407.0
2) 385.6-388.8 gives 387.0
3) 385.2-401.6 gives 387.0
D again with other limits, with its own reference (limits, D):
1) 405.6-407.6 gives 407.20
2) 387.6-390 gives 389.00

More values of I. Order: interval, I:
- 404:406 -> 79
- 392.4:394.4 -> 76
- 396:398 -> 65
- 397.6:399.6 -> 79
